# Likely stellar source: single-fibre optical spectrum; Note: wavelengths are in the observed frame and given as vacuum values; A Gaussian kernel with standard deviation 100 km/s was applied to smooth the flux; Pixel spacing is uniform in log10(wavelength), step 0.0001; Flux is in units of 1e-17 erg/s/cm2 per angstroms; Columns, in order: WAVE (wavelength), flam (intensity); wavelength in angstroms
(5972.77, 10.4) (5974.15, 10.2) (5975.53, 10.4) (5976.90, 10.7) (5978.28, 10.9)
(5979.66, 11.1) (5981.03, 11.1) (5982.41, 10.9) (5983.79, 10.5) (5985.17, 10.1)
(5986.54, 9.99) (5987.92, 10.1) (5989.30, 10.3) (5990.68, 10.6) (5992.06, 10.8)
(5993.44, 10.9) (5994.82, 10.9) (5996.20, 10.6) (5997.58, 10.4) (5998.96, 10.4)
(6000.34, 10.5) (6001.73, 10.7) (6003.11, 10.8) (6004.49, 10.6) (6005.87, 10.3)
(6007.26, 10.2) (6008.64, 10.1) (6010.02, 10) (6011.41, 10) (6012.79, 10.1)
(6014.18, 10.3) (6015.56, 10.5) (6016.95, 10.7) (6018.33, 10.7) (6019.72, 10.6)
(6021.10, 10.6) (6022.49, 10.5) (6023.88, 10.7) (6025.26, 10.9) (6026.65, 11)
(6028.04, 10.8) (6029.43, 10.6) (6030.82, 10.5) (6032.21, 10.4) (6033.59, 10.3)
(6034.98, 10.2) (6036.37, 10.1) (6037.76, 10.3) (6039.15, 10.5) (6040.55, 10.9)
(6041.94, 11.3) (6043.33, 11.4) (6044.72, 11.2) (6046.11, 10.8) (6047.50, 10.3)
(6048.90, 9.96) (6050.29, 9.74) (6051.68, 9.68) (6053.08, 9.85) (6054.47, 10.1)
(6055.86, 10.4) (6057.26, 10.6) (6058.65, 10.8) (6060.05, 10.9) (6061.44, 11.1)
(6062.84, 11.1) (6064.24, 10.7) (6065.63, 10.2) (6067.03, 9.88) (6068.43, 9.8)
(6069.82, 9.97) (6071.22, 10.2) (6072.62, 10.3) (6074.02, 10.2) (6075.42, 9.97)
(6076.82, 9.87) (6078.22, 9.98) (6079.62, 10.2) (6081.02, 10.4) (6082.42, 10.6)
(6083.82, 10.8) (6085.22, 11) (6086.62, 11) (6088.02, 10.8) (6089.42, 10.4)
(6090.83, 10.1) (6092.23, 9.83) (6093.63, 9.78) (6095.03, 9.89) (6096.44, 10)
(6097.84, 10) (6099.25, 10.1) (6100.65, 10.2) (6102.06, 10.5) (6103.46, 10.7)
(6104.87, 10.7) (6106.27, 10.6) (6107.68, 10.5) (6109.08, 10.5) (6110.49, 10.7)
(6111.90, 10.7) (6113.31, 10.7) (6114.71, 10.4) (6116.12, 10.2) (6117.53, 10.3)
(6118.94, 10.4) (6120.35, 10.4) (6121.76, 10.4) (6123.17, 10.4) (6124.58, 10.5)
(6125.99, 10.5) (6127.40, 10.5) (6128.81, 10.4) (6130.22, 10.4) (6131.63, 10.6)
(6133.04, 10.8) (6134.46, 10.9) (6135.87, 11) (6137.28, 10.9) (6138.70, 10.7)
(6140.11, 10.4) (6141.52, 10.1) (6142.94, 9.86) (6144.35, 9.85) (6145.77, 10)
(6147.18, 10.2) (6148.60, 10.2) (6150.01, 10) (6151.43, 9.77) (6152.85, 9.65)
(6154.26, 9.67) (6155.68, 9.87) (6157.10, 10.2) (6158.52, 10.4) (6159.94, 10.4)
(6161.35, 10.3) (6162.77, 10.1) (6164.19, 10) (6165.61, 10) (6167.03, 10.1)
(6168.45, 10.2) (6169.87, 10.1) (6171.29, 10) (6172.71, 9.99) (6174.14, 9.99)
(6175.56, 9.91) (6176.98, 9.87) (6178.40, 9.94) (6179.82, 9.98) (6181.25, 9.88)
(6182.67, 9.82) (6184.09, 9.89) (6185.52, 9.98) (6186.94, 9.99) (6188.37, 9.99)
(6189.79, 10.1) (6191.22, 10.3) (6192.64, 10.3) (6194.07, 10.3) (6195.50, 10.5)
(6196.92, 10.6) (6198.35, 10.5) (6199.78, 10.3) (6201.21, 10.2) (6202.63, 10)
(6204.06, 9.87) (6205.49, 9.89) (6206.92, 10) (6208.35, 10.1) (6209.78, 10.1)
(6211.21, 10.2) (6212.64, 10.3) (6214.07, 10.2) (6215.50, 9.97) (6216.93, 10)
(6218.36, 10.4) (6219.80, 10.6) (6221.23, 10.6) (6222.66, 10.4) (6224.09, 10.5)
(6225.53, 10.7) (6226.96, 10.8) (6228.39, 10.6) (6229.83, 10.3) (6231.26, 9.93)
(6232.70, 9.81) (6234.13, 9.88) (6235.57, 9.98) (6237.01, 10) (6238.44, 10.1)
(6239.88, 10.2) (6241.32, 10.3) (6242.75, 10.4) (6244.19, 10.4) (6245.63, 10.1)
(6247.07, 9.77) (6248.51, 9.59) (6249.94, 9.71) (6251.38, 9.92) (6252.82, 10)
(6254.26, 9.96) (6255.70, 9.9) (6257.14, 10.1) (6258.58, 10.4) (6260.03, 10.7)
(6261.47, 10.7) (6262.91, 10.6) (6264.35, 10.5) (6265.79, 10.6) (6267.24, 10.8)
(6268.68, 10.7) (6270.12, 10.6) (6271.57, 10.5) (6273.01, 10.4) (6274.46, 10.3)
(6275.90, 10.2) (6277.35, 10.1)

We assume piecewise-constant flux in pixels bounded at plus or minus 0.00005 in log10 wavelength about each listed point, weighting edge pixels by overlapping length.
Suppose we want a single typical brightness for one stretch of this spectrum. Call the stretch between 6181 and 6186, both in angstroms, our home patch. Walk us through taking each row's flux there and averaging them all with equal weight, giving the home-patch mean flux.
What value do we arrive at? 9.89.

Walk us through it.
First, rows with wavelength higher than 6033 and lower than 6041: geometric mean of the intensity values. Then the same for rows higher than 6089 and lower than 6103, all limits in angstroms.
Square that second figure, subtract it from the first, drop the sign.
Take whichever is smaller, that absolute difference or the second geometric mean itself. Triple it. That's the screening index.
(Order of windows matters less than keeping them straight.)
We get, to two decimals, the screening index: 30.23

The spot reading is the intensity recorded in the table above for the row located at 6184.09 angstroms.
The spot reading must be 9.89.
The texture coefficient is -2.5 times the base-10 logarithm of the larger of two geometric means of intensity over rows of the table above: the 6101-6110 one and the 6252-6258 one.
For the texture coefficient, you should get -2.56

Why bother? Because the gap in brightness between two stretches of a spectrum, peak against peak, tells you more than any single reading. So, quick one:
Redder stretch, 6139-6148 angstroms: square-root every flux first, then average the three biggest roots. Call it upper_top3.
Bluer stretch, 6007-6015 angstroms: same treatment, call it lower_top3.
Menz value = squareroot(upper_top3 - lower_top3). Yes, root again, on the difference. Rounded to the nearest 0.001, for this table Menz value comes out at 0.072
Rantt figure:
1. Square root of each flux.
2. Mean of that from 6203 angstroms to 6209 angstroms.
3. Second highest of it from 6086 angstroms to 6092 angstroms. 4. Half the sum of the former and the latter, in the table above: 3.22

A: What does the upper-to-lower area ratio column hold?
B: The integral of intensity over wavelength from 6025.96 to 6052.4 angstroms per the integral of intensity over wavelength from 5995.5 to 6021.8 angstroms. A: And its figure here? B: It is 1.015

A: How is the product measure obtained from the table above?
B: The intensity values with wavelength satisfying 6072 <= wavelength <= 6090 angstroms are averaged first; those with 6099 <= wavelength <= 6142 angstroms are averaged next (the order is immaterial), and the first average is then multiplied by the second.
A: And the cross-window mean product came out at 110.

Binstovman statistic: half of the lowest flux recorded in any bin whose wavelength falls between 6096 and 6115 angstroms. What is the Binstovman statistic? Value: 5.00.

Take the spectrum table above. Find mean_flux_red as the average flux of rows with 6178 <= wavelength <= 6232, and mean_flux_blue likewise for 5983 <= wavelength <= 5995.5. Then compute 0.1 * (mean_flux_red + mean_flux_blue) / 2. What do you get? 1.034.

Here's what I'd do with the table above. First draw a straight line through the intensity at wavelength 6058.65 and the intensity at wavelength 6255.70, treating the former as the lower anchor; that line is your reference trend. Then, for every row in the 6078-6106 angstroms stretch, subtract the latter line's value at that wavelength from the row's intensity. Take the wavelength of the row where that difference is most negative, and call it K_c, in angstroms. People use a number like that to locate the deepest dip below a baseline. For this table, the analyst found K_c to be 6093.63 angstroms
